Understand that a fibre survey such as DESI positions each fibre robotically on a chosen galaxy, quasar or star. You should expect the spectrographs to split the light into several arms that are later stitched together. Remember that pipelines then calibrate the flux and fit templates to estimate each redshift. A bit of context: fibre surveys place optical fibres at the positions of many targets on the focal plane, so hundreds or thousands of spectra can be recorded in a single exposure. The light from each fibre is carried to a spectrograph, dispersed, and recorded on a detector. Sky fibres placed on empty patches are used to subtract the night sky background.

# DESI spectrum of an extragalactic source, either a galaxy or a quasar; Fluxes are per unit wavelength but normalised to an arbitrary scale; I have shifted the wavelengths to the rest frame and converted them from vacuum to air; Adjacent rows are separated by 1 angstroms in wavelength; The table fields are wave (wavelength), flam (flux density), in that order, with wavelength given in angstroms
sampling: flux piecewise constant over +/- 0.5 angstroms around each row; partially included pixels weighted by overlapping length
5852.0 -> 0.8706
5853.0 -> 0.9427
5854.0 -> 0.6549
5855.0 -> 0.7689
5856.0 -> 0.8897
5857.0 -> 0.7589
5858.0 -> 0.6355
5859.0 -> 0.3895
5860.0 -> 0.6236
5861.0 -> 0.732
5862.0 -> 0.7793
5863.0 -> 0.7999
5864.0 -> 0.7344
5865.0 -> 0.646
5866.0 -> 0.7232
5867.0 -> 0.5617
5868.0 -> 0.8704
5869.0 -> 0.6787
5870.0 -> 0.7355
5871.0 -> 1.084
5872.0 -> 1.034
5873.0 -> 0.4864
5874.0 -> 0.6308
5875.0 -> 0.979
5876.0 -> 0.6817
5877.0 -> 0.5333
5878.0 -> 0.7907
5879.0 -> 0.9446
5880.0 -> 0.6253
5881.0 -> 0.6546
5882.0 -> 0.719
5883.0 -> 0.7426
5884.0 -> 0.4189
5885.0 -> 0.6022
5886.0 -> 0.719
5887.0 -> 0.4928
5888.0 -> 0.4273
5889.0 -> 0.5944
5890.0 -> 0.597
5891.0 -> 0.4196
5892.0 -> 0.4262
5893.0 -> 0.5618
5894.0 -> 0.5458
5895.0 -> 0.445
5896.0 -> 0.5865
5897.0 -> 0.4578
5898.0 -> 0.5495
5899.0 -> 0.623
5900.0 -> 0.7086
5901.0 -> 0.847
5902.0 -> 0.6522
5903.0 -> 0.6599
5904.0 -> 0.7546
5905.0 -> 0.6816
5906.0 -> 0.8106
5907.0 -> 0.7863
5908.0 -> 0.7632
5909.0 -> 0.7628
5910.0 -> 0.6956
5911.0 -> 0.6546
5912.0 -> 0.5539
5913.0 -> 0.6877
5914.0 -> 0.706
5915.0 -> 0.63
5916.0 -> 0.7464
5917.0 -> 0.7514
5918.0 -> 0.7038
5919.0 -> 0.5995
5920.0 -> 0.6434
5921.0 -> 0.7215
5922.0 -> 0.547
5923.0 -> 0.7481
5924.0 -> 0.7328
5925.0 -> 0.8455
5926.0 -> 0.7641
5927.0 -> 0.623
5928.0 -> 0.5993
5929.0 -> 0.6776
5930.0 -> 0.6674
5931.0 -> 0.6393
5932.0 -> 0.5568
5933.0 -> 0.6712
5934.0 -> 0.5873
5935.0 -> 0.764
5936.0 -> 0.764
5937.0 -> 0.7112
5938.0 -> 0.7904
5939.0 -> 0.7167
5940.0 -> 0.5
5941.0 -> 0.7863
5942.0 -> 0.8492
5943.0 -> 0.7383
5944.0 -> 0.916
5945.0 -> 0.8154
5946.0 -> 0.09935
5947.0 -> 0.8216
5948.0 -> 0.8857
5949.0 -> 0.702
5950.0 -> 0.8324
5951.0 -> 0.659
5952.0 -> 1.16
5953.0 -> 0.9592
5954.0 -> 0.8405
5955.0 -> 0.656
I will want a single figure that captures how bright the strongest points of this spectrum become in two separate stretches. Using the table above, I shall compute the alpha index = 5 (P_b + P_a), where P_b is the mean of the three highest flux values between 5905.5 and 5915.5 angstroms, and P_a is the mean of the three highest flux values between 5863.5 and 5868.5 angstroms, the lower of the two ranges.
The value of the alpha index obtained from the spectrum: 7.8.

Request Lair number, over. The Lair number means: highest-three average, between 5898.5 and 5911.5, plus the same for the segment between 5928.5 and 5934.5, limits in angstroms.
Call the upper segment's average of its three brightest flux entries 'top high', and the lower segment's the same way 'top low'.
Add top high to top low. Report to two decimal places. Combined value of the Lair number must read 1.49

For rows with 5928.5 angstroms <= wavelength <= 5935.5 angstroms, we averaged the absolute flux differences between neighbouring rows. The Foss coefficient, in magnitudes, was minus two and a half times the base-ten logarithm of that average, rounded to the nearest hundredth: 2.71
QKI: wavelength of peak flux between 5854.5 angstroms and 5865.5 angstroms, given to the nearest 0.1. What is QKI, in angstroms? 5856.0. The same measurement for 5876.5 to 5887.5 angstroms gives 5879.0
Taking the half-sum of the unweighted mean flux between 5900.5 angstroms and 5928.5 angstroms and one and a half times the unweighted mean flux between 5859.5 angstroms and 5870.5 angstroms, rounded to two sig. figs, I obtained 0.89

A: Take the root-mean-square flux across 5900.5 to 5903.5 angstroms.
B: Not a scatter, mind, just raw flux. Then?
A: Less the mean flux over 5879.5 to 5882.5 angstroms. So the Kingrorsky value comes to 0.059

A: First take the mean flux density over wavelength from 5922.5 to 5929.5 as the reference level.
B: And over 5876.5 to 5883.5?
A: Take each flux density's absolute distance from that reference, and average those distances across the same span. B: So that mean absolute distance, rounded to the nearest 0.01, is 0.10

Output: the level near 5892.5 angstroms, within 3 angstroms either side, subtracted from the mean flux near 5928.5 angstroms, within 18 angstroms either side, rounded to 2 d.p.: 0.18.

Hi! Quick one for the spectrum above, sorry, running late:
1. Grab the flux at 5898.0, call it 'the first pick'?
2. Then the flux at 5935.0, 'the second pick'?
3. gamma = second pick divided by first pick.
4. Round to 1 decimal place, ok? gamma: 1.4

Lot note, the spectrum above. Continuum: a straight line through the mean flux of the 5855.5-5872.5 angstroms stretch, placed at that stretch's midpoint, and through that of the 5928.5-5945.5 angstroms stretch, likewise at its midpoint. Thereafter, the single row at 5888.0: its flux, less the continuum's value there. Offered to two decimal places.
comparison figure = -0.31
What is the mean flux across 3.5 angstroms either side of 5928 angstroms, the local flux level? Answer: 0.69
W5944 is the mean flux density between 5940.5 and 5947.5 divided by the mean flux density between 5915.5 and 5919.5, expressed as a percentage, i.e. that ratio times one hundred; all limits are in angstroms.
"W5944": 103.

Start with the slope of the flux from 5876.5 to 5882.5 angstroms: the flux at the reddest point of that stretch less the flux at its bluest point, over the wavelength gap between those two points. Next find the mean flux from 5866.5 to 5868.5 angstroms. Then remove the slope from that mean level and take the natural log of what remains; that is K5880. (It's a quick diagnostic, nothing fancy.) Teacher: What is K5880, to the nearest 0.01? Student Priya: -0.39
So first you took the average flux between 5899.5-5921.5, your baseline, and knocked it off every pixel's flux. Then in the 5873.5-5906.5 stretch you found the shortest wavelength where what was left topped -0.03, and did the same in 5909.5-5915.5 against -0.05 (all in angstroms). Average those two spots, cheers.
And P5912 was 5892.5 angstroms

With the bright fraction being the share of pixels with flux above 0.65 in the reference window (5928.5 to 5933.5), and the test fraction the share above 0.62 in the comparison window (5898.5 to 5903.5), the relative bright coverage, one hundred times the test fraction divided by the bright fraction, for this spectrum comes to 167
